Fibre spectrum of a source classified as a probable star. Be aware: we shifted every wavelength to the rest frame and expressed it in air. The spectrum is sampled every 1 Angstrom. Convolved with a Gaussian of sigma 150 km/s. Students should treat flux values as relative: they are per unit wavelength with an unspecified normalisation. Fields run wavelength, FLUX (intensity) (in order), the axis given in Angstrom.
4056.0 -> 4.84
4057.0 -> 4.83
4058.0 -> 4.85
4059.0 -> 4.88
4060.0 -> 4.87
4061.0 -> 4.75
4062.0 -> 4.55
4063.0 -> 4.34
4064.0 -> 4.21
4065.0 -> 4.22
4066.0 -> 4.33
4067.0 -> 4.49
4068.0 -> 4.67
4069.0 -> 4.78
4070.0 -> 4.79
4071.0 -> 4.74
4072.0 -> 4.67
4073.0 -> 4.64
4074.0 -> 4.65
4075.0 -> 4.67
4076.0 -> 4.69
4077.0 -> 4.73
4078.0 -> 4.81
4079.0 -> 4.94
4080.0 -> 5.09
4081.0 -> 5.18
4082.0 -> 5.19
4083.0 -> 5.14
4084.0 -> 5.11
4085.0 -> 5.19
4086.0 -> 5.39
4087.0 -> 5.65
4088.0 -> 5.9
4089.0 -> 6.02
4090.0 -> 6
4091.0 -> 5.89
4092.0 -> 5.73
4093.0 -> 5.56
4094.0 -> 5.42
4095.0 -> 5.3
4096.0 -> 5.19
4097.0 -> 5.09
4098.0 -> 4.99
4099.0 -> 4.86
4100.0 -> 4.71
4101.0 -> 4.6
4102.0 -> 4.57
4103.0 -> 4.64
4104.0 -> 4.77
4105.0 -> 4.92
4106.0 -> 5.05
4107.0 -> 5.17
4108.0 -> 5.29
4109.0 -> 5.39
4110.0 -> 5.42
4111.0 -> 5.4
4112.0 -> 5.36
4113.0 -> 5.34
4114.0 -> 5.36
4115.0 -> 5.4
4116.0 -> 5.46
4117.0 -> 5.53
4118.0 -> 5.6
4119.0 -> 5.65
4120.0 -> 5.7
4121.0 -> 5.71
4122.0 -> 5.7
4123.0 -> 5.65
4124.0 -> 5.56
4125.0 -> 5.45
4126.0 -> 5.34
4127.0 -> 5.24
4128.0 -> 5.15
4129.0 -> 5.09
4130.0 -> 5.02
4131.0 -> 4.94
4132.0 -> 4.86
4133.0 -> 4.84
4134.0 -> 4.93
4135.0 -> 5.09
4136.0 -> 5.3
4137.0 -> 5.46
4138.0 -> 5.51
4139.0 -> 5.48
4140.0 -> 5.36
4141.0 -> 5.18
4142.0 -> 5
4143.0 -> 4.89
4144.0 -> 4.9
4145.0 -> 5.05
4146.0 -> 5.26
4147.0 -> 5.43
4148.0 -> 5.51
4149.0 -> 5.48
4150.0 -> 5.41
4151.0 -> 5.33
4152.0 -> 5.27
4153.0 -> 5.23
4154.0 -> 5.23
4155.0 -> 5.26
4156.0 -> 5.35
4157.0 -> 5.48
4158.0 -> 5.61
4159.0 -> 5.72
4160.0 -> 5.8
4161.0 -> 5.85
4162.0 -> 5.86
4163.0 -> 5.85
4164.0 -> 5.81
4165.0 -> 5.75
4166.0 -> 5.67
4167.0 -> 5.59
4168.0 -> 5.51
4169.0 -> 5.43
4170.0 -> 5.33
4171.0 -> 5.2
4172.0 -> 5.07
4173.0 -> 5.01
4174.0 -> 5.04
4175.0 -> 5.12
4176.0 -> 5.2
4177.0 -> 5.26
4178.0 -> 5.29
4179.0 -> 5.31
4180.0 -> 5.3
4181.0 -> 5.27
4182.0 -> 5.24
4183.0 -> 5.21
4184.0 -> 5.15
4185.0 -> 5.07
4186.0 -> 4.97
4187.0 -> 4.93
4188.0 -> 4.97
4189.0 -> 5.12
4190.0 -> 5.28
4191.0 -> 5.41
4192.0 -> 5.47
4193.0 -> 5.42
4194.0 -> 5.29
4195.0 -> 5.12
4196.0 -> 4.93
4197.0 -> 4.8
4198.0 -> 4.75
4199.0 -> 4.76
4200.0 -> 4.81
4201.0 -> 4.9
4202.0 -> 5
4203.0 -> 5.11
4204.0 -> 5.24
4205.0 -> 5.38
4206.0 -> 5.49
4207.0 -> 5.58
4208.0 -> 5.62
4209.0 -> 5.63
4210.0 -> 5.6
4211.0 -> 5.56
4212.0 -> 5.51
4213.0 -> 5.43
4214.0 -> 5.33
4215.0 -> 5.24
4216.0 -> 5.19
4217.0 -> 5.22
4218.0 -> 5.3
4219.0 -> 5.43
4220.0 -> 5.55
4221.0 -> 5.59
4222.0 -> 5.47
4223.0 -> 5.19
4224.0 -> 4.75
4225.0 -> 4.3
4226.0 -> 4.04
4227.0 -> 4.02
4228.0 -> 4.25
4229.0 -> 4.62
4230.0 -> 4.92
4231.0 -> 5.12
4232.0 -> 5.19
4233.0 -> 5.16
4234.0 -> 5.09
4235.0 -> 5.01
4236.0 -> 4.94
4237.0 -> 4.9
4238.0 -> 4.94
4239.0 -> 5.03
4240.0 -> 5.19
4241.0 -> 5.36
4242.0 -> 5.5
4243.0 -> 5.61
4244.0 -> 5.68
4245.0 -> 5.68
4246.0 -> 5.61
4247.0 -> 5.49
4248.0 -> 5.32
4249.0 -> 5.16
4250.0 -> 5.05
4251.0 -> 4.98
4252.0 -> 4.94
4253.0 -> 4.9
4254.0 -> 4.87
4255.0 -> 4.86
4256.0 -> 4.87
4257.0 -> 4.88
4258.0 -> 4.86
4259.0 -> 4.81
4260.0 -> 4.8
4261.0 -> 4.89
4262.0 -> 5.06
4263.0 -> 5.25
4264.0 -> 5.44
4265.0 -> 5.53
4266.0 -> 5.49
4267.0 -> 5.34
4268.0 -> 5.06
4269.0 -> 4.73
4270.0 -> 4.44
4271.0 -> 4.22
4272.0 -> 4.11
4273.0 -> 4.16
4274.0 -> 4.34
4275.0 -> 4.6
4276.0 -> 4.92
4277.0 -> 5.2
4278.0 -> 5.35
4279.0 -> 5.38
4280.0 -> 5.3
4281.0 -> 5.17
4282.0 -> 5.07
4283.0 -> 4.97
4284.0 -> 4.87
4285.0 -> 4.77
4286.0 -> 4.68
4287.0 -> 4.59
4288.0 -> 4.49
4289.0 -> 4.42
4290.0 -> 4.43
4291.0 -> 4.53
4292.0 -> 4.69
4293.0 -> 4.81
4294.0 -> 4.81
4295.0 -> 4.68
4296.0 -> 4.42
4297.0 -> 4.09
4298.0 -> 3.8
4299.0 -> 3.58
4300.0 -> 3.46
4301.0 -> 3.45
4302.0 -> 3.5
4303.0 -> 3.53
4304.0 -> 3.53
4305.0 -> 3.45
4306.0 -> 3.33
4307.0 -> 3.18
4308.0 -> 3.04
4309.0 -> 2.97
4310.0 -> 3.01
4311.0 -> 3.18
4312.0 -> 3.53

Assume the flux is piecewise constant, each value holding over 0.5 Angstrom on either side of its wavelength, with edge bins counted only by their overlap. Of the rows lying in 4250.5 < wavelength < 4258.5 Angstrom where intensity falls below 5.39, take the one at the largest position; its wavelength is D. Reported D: 4258.0 Angstrom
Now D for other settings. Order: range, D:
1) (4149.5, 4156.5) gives 4156.0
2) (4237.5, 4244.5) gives 4241.0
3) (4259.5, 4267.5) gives 4267.0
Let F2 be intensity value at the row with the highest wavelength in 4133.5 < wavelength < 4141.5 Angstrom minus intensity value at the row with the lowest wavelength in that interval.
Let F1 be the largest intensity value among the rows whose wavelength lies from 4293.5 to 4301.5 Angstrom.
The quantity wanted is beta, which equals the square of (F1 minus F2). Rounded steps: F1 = 4.81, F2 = 0.25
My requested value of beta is 21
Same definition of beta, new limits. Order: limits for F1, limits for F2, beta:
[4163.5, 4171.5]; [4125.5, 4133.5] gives 40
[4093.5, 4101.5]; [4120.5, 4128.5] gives 36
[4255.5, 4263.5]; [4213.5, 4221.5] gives 25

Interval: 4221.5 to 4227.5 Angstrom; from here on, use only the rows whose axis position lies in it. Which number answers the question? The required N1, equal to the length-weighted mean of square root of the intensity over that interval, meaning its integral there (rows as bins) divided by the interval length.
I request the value 2.15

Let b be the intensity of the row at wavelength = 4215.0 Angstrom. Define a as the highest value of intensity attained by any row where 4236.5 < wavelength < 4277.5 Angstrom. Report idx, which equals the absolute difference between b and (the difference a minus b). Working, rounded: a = 5.68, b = 5.24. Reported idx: 4.8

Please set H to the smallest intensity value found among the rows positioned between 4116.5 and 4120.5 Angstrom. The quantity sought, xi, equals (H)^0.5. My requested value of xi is 2.35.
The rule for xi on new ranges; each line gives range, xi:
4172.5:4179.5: 2.24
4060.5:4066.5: 2.05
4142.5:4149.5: 2.21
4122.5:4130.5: 2.24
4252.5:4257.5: 2.20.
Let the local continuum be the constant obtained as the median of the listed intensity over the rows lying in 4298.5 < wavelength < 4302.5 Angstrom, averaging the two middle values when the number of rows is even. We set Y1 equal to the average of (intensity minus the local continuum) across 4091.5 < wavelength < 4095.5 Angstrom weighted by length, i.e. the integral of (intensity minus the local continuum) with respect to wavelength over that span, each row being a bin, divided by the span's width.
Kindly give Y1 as 2.0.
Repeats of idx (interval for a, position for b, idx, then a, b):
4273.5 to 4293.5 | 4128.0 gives 4.9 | 5.38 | 5.15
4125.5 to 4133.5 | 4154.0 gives 5.1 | 5.34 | 5.23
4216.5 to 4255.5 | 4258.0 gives 4.0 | 5.68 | 4.86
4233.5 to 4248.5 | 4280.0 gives 4.9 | 5.68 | 5.3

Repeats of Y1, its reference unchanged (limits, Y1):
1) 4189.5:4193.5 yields 1.9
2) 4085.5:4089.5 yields 2.3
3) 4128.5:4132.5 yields 1.5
